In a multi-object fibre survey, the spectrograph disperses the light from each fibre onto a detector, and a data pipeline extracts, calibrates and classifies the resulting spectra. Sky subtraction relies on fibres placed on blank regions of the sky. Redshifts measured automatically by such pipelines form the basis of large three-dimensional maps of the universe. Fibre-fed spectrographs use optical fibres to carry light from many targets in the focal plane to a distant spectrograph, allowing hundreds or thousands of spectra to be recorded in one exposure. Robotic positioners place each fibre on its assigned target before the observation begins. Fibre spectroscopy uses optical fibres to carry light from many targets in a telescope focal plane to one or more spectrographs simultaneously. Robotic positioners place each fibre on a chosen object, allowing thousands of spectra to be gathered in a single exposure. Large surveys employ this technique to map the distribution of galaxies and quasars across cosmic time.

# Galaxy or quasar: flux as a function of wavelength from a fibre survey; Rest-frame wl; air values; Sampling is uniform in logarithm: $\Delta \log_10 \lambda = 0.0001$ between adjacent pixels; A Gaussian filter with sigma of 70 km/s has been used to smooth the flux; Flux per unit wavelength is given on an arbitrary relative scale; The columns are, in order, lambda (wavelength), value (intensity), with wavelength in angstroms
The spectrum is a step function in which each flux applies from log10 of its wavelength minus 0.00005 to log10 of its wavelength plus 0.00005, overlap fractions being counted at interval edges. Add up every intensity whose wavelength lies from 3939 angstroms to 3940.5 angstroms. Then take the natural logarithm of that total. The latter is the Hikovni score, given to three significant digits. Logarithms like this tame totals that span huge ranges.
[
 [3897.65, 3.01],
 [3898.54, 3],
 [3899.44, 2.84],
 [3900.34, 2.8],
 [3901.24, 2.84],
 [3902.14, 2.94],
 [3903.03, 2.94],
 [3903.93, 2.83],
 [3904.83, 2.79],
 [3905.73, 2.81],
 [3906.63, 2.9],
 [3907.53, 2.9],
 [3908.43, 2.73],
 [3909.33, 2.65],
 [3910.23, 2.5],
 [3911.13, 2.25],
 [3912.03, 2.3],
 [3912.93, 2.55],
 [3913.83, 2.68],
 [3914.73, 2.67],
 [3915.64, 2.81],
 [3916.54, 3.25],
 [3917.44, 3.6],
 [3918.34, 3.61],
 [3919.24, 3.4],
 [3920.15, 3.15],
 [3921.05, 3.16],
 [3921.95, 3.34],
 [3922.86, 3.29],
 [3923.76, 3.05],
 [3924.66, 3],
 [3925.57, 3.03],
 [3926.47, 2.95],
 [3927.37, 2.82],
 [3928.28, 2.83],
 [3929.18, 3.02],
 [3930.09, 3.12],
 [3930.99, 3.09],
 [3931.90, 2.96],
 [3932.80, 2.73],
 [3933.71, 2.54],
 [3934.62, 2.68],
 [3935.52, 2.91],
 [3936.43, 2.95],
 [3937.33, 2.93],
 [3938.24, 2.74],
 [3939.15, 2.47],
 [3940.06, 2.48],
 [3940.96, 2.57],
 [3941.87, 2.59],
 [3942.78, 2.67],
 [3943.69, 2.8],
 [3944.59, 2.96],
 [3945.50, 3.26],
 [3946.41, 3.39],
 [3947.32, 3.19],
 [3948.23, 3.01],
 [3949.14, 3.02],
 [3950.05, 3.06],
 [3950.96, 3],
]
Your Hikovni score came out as 1.60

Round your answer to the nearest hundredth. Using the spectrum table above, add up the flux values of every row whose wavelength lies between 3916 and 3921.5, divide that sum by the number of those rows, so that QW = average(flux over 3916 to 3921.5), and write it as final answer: 3.36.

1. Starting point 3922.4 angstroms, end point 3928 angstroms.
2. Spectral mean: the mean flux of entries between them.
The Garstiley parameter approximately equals 3.02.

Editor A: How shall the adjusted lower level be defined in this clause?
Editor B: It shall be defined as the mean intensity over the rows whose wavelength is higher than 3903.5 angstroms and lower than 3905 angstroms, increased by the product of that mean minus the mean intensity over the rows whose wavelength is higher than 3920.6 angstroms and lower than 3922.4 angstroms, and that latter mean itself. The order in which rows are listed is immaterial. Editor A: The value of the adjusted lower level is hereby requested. 1.4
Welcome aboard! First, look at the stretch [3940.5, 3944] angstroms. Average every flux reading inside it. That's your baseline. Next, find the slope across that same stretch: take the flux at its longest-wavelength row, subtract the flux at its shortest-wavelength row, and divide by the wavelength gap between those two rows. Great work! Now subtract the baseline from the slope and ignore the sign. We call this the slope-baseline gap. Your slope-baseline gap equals 2.57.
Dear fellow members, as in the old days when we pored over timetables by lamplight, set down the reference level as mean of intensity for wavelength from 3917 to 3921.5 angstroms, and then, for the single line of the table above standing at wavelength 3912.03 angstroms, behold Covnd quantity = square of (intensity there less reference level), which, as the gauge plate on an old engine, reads 1.2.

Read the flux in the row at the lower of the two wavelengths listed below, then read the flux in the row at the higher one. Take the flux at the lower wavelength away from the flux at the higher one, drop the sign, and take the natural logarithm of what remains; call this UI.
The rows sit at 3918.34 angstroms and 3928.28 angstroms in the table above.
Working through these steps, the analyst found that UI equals -0.2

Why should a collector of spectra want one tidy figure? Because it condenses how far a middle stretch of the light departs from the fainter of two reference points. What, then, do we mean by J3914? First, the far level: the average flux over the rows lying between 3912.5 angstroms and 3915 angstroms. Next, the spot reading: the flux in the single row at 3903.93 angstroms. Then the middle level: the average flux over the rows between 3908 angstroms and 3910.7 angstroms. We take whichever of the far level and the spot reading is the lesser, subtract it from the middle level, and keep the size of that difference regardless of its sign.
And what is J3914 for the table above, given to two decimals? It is 0.01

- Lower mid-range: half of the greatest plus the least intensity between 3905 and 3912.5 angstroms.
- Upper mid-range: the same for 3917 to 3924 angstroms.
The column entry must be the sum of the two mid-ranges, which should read 5.9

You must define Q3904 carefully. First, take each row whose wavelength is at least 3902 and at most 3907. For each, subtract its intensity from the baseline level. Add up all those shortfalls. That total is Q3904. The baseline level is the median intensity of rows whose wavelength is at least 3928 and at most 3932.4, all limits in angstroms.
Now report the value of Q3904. 0.9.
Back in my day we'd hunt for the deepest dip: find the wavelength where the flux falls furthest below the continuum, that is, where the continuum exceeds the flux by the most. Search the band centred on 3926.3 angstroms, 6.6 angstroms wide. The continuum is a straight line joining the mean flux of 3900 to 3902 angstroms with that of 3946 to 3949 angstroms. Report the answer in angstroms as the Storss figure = 3927.37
